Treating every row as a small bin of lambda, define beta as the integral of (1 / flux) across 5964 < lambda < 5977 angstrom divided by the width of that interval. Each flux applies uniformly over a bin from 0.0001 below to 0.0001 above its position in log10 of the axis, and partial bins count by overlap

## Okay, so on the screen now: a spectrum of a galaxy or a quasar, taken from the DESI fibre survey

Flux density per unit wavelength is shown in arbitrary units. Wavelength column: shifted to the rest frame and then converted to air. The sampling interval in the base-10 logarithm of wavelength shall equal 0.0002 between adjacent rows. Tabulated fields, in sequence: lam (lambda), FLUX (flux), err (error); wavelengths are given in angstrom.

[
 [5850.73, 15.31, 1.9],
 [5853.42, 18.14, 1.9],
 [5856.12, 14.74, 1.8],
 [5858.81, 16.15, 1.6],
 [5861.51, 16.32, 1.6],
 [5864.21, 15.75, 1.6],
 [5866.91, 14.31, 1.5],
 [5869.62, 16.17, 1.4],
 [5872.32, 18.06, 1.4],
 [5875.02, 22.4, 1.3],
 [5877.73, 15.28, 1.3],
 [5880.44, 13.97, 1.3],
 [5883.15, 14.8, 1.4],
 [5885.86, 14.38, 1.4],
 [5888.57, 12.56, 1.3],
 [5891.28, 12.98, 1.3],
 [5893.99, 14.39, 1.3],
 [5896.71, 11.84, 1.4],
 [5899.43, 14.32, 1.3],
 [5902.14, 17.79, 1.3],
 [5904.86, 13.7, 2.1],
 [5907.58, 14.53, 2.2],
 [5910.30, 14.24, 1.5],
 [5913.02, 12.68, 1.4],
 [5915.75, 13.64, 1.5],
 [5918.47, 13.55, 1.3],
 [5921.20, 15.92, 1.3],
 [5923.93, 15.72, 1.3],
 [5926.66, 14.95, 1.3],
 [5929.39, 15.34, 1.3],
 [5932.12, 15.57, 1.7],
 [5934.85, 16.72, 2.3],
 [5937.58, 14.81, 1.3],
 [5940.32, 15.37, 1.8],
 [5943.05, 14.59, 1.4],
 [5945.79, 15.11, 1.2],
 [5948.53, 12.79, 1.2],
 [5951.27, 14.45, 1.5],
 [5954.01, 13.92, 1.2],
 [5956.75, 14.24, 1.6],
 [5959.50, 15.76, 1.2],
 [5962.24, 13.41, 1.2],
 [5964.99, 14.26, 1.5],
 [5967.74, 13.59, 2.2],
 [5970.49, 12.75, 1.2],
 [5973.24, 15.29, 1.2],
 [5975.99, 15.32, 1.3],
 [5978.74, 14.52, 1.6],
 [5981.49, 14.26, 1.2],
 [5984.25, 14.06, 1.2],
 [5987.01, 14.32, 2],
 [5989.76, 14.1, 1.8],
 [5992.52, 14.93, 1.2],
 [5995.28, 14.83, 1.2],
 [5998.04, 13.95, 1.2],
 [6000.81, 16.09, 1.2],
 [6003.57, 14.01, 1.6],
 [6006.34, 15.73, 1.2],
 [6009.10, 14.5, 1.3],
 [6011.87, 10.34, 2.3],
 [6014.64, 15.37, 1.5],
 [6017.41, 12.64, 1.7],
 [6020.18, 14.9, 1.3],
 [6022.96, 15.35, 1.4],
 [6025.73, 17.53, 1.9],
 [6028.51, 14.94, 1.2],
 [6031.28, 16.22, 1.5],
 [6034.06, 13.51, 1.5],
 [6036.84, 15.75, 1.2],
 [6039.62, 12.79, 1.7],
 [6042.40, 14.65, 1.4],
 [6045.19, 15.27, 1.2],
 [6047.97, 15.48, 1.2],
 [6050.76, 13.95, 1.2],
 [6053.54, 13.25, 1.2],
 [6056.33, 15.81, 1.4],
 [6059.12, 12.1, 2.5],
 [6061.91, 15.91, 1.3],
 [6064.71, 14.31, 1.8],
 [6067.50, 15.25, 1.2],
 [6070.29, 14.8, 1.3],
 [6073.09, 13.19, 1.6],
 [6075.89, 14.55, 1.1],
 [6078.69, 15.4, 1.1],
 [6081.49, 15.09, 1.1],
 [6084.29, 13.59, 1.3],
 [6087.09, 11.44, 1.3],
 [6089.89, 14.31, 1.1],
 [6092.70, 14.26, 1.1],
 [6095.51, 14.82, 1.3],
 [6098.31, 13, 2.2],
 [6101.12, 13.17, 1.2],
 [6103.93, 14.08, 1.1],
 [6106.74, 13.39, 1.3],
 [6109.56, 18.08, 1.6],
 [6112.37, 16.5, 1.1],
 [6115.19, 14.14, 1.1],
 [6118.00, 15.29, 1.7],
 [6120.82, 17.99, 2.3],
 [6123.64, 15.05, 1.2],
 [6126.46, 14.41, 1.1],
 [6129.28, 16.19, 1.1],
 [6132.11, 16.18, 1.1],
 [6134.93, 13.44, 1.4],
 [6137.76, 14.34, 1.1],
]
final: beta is 0.071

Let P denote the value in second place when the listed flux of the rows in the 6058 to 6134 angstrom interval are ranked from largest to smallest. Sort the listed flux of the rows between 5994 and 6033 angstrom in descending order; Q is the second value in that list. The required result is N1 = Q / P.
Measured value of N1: 0.90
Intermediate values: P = 17.99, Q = 16.22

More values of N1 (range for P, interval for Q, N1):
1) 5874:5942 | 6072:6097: 0.85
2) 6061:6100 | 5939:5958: 0.98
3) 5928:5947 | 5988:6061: 1.04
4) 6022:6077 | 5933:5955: 0.95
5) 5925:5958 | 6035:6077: 1.02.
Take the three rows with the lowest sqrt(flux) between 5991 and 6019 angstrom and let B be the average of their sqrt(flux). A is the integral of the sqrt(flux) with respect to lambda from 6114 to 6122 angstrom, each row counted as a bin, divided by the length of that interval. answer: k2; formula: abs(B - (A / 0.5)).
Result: 4.4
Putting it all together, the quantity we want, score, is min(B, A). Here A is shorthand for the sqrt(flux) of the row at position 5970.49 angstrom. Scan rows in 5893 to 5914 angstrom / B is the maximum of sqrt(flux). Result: 3.57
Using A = 3.57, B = 4.22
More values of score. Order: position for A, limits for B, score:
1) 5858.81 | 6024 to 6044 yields 4.02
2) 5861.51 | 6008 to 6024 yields 3.92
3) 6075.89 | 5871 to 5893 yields 3.81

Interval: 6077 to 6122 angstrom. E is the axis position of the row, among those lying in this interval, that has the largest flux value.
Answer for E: 6109.56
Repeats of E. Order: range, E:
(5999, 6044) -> 6025.73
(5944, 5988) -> 5959.50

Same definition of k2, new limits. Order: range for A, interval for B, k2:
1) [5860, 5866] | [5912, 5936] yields 4.3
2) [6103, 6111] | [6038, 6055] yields 4.1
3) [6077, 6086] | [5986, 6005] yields 3.9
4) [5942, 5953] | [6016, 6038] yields 3.8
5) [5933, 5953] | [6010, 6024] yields 4.2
